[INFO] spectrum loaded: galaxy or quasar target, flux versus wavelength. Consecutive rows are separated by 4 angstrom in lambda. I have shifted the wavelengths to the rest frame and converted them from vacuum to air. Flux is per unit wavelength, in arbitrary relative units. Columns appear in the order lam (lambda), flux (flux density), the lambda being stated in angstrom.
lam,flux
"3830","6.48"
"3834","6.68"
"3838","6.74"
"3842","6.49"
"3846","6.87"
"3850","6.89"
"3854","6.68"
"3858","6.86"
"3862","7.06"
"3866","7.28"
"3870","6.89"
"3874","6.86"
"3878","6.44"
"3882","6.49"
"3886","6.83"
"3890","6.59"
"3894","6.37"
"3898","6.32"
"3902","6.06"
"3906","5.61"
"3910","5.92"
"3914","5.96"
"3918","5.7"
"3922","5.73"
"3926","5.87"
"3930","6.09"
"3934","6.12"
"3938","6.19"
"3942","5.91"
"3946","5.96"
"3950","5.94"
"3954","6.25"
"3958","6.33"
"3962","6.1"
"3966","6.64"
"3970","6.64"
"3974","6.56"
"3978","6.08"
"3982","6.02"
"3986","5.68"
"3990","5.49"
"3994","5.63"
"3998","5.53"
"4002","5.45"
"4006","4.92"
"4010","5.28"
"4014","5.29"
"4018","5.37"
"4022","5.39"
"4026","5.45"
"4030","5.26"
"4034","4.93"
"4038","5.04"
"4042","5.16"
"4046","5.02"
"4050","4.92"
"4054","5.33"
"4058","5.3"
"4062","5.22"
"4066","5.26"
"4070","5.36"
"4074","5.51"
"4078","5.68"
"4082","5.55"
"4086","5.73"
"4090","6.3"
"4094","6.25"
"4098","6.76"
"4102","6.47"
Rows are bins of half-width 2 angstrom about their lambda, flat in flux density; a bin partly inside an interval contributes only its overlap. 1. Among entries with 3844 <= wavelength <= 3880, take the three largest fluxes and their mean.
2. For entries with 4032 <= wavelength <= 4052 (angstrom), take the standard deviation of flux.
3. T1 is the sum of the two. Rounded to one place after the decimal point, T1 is 7.2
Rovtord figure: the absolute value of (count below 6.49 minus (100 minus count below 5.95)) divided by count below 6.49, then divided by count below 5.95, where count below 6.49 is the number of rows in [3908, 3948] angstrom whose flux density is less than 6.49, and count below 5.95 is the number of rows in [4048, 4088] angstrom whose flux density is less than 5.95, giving 0.80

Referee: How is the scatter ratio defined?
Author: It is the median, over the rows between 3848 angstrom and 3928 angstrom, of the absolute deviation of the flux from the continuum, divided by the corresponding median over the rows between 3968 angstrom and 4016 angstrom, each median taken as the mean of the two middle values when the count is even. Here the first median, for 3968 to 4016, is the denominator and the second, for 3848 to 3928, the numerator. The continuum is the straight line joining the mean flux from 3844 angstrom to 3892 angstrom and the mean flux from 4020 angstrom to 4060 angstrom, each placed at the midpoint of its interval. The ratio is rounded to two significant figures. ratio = 1.4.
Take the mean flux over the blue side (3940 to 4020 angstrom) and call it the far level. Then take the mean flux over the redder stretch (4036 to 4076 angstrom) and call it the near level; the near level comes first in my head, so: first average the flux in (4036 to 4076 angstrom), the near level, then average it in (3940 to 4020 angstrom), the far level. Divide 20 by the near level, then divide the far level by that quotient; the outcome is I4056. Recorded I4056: 1.53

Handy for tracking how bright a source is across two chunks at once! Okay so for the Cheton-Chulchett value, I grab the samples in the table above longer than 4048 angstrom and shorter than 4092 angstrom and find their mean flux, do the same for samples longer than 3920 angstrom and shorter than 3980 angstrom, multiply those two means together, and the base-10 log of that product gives 1.53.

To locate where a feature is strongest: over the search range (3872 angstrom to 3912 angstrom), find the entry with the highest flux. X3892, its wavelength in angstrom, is 3874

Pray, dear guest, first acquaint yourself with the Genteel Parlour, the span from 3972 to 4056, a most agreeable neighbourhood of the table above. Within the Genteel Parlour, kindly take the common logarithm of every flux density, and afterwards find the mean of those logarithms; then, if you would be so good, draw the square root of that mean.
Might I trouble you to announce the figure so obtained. 0.8560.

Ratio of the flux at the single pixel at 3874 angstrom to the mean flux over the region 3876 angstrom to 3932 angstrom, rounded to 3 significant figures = 1.12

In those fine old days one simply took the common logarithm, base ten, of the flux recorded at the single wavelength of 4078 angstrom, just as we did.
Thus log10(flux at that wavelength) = 0.754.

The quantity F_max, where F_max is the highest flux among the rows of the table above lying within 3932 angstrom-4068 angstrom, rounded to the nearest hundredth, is 6.64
